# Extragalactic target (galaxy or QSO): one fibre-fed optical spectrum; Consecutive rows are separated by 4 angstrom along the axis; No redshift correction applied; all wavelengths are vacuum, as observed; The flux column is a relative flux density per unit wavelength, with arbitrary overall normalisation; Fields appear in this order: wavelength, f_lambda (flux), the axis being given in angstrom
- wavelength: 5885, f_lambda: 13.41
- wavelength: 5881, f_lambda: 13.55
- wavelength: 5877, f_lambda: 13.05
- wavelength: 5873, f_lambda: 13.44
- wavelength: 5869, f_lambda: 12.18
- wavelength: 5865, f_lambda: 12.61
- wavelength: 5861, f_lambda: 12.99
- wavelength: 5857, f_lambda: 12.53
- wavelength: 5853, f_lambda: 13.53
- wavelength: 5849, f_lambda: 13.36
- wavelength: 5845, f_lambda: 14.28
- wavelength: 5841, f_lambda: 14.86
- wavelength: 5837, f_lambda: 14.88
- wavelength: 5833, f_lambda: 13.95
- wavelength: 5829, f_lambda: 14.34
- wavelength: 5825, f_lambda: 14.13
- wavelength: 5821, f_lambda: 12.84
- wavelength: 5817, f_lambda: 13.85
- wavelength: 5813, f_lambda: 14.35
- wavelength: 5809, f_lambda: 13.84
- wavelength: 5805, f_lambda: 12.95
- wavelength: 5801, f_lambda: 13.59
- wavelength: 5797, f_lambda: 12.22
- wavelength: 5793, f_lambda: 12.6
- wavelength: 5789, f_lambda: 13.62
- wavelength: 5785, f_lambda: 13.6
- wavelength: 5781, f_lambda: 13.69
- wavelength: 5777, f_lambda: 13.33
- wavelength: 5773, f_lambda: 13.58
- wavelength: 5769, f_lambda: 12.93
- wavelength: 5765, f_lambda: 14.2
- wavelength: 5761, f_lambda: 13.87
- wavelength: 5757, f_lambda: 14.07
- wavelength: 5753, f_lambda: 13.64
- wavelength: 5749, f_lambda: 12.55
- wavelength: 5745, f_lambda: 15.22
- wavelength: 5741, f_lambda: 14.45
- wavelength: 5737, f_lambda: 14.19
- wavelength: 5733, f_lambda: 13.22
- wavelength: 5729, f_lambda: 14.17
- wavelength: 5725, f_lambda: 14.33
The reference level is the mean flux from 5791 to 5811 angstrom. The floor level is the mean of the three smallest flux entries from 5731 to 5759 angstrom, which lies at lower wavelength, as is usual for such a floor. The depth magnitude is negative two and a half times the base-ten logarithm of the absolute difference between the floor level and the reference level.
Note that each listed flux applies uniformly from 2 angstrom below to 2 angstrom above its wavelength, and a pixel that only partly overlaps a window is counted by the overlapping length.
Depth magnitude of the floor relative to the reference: 2.5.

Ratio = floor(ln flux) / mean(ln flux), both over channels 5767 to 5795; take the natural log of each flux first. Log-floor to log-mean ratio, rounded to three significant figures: 0.978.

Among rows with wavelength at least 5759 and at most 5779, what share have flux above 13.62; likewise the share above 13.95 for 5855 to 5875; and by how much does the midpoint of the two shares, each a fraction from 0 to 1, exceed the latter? 0.20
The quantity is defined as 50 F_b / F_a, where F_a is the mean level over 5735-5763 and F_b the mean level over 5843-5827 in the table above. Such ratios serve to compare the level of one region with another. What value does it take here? 51.8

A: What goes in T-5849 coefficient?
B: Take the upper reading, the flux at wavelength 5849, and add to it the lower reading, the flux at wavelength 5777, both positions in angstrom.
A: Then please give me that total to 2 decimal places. 26.69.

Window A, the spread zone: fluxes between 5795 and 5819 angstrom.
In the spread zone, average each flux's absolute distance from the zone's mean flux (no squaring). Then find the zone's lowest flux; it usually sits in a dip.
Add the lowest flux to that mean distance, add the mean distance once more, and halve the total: 6.7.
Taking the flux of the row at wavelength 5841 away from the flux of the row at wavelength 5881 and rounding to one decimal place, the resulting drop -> -1.3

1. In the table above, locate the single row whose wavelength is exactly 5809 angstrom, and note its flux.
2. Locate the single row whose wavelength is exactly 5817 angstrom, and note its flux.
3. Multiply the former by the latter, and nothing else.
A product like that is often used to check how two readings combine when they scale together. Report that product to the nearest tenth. 191.7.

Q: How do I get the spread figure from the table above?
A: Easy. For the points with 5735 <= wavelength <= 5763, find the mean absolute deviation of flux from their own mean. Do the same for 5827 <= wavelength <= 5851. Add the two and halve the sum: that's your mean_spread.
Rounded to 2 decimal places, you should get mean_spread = 0.48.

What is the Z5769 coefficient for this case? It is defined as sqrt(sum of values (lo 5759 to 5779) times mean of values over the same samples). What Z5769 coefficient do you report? 30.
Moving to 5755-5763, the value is 20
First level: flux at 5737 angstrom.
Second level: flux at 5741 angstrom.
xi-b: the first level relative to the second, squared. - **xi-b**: 0.96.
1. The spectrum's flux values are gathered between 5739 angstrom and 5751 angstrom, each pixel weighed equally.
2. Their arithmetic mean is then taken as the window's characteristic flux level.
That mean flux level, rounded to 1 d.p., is 14.1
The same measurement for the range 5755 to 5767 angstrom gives 14.0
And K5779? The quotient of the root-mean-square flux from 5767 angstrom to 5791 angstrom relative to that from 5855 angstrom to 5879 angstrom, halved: 0.53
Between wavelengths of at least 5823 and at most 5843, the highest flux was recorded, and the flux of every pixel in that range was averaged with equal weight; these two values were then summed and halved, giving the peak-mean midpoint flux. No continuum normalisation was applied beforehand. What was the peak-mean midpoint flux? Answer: 14.7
